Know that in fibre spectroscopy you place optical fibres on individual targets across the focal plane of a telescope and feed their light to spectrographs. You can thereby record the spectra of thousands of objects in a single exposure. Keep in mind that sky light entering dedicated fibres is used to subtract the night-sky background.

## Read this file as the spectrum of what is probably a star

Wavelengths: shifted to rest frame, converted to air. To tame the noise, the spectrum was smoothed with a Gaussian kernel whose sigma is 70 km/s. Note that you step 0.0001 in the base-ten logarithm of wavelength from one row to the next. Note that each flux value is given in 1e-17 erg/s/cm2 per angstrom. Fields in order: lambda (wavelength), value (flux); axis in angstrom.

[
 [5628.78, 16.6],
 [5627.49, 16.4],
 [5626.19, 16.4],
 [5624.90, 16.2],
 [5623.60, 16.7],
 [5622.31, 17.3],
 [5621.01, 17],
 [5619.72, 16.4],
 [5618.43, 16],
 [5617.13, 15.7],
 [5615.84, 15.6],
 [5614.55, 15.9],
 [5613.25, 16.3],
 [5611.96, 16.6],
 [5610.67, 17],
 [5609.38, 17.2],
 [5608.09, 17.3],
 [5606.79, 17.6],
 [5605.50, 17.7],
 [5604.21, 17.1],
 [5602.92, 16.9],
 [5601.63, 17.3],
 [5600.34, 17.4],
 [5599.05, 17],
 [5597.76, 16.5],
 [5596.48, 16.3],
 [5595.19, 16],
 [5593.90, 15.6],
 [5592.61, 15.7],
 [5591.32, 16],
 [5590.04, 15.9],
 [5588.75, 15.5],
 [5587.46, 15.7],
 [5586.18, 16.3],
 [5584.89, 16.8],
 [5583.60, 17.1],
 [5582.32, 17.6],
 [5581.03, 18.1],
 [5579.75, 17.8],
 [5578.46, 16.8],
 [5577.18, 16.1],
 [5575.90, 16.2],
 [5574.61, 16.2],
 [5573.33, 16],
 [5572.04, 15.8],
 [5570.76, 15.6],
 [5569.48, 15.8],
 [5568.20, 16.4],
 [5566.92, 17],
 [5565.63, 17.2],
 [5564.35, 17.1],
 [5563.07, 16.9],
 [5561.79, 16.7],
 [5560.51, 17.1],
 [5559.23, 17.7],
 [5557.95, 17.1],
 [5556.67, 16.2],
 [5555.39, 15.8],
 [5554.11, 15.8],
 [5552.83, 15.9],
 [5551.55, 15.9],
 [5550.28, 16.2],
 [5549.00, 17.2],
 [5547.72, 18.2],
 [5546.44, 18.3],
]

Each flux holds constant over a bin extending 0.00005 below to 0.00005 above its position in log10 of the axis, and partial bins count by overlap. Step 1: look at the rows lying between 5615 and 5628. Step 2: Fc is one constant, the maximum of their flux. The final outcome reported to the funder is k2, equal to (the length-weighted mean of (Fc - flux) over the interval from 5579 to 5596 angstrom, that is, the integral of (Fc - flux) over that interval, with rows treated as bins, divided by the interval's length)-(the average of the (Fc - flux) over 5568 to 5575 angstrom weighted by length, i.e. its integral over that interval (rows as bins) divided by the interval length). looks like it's -0.5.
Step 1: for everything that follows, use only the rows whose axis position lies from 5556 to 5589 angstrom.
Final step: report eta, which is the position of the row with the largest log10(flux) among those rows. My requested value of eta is 5581.03 angstrom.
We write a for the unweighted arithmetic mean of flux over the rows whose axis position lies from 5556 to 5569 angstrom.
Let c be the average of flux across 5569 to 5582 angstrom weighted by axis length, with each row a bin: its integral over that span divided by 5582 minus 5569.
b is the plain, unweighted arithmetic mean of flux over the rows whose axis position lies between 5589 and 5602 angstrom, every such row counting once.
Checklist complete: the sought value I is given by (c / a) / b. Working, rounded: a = 16.94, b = 16.4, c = 16.5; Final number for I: 0.0594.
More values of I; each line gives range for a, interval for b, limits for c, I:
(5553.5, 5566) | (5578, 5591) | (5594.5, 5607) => 0.0604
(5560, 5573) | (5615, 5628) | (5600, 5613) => 0.0634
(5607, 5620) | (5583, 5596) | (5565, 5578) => 0.0616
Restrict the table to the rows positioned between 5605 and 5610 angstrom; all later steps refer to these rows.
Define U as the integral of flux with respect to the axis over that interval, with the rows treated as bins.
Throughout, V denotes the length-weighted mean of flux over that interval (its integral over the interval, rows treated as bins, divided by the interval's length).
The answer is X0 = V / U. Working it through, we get 0.20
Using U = 87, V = 17.4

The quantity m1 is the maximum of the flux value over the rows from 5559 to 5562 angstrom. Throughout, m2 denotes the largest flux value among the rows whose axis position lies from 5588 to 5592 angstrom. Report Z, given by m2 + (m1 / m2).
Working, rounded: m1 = 17.7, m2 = 16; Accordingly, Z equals 17.1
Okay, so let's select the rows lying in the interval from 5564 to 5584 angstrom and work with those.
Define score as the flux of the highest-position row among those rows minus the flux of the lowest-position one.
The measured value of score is 0.0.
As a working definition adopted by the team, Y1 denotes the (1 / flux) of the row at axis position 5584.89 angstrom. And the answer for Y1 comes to 0.0595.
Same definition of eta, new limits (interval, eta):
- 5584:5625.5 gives 5605.50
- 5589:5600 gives 5599.05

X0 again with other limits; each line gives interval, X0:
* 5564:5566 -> 0.50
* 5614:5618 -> 0.25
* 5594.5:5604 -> 0.11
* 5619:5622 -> 0.33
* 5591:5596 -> 0.20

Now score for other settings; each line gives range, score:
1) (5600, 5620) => -1.0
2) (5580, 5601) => -0.7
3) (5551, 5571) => -0.3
